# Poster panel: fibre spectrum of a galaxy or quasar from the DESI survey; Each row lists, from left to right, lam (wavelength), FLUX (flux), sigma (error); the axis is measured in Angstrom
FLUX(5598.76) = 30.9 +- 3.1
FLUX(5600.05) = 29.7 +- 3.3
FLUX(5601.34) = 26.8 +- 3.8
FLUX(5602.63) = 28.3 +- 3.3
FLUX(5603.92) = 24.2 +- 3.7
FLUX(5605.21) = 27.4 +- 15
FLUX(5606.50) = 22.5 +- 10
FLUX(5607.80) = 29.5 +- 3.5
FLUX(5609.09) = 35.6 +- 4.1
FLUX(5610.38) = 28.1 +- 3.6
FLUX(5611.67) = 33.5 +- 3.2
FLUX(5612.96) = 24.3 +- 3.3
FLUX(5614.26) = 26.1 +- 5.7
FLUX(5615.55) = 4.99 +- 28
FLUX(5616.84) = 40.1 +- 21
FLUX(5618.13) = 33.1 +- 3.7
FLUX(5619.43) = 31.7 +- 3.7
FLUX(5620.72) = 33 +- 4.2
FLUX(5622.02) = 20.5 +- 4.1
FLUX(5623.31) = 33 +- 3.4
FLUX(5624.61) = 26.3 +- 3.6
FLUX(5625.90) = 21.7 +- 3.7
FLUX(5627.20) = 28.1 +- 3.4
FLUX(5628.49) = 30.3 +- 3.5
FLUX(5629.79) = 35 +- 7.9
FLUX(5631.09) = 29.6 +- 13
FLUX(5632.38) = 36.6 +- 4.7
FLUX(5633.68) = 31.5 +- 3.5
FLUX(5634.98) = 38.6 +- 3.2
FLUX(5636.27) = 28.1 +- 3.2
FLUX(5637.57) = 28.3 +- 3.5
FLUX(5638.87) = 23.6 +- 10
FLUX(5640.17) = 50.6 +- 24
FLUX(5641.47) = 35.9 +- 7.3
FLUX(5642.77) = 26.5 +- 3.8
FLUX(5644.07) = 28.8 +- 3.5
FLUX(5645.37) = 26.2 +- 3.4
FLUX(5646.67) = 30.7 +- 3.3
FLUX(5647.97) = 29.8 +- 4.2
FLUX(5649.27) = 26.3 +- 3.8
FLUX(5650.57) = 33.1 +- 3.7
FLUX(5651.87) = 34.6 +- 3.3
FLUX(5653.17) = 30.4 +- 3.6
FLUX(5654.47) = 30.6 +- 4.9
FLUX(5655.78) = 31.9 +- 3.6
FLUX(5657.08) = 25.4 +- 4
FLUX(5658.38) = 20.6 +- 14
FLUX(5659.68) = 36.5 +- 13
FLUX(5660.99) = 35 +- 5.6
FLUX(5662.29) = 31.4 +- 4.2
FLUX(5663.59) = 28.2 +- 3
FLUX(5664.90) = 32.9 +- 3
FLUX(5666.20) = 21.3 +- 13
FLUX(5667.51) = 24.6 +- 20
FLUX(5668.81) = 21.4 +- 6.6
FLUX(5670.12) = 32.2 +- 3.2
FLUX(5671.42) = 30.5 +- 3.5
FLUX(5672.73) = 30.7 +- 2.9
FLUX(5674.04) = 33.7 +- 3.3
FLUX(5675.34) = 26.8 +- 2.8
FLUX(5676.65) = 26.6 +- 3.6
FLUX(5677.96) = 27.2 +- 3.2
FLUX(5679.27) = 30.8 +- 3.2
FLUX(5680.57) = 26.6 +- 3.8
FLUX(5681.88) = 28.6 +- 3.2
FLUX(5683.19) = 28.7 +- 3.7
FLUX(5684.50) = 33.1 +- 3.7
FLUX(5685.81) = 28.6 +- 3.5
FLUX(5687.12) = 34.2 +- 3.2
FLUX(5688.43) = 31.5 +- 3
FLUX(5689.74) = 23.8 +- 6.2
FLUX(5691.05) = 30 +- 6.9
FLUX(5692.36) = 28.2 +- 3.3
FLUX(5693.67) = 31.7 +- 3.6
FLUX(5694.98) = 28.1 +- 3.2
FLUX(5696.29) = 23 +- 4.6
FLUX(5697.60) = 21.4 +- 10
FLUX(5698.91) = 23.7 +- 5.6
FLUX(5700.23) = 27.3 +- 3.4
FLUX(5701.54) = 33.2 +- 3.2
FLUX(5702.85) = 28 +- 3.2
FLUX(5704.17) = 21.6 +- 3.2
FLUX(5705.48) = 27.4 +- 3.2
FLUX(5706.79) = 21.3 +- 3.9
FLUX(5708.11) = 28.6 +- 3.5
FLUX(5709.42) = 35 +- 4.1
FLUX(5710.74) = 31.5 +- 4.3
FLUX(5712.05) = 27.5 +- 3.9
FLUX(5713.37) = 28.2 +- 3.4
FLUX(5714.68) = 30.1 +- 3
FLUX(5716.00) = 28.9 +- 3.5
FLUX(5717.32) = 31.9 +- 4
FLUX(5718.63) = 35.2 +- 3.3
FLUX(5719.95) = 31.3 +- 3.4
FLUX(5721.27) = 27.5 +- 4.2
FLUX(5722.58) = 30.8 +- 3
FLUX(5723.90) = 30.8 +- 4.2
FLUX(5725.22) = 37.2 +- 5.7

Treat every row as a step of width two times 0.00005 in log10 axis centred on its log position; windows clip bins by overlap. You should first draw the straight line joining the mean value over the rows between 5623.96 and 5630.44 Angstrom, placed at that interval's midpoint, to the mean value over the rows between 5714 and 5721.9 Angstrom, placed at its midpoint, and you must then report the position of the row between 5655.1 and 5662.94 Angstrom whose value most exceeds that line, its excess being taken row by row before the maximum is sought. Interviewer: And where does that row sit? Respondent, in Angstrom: 5659.68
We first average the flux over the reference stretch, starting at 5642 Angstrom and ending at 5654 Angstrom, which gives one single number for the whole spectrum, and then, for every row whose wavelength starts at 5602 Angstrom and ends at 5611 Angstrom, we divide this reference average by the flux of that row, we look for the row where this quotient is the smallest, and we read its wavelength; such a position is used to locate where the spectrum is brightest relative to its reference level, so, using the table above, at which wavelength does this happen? 5609.09 Angstrom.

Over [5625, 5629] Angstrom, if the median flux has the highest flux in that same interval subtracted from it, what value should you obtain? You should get -2.2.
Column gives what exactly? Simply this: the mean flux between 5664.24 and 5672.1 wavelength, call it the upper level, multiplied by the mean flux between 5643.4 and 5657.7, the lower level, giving 809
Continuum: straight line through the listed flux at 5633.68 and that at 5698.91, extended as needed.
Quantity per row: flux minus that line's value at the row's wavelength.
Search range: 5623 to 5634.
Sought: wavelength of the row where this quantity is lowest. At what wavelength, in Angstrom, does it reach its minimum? 5625.90 Angstrom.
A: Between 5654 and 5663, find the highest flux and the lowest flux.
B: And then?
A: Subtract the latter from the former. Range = 16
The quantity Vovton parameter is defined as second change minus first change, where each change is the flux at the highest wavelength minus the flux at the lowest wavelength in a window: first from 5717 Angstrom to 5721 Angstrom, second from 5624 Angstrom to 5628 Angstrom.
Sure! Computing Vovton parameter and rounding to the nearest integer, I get 2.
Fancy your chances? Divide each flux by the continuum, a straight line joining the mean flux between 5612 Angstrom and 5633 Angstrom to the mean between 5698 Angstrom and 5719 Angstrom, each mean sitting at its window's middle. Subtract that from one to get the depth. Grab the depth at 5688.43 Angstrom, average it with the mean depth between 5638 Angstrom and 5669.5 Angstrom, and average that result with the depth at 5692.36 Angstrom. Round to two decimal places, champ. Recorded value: -0.03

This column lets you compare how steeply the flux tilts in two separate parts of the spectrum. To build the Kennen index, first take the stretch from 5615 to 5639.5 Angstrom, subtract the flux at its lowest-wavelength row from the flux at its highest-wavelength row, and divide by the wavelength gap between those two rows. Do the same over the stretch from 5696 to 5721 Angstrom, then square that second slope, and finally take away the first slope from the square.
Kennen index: -0.7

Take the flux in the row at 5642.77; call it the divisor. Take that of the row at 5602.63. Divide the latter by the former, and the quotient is 1.1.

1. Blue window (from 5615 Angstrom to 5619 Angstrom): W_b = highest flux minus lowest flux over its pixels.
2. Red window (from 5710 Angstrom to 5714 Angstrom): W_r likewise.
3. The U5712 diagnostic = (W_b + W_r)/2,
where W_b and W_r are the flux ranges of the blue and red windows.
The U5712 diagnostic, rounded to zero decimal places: 20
